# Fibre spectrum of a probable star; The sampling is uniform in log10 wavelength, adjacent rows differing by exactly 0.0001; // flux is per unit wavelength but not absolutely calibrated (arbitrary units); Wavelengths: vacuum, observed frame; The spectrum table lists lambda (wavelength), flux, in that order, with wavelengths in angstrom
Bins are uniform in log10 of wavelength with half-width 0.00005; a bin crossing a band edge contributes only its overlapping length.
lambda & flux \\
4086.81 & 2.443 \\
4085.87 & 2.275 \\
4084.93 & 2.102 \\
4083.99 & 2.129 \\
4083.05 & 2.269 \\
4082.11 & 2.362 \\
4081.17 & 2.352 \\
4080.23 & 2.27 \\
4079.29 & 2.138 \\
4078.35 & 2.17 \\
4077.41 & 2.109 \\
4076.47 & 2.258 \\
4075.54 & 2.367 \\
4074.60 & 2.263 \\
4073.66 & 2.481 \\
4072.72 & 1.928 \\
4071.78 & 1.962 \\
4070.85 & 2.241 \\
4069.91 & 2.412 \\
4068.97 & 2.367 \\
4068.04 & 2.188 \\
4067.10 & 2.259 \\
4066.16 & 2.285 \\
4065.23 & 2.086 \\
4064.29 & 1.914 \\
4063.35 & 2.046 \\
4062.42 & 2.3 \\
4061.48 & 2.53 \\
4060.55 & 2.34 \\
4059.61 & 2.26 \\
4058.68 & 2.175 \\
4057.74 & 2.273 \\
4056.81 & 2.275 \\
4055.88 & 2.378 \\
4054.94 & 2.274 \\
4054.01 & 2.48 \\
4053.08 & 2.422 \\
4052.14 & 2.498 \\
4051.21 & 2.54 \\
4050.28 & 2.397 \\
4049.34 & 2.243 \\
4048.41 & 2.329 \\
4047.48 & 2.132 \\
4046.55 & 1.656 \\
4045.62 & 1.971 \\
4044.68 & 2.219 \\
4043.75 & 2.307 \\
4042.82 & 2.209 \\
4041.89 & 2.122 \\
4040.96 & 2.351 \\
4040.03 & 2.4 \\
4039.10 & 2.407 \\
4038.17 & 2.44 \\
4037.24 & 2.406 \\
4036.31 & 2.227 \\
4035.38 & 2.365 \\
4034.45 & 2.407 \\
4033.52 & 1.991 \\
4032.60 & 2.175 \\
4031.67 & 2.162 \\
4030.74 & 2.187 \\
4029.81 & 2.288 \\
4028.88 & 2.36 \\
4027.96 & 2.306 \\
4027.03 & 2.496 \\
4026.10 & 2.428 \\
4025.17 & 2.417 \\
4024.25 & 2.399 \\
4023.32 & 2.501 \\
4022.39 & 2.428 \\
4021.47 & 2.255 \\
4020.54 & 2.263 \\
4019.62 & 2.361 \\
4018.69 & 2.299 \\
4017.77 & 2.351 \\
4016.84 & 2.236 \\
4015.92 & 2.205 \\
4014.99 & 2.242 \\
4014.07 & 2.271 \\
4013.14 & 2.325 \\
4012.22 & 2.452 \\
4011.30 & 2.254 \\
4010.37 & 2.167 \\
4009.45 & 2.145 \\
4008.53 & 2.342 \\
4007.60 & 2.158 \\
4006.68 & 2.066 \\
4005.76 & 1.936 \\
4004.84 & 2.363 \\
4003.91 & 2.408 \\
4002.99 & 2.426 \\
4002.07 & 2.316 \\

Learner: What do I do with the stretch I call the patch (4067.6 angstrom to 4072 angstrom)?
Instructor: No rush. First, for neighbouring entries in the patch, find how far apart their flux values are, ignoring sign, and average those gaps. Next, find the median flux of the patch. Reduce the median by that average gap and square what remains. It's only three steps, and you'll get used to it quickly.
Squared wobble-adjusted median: 4.3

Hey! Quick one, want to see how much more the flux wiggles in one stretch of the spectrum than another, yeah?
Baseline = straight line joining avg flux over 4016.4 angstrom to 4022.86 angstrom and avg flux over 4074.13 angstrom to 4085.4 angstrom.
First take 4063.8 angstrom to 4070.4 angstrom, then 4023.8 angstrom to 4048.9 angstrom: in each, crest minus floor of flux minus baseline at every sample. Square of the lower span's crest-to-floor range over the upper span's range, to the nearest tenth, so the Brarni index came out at 2.6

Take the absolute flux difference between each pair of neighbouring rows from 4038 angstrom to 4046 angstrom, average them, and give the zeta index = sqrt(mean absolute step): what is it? 0.32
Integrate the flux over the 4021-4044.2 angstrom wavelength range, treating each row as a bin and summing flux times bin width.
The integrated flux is 53.9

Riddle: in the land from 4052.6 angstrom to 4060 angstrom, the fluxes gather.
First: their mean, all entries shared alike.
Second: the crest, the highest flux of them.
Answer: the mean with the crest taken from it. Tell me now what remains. -0.16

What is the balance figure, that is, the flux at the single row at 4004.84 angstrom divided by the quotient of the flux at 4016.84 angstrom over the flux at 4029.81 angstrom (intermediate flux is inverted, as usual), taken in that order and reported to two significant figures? 2.4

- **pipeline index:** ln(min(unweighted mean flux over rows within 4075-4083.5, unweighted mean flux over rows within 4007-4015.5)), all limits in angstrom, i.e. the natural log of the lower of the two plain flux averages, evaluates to 0.813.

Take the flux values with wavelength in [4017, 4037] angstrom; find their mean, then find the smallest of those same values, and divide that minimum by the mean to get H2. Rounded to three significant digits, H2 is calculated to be 0.859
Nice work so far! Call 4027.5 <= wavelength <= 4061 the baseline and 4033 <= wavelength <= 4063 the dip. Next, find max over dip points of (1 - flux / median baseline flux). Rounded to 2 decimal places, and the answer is 0.28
